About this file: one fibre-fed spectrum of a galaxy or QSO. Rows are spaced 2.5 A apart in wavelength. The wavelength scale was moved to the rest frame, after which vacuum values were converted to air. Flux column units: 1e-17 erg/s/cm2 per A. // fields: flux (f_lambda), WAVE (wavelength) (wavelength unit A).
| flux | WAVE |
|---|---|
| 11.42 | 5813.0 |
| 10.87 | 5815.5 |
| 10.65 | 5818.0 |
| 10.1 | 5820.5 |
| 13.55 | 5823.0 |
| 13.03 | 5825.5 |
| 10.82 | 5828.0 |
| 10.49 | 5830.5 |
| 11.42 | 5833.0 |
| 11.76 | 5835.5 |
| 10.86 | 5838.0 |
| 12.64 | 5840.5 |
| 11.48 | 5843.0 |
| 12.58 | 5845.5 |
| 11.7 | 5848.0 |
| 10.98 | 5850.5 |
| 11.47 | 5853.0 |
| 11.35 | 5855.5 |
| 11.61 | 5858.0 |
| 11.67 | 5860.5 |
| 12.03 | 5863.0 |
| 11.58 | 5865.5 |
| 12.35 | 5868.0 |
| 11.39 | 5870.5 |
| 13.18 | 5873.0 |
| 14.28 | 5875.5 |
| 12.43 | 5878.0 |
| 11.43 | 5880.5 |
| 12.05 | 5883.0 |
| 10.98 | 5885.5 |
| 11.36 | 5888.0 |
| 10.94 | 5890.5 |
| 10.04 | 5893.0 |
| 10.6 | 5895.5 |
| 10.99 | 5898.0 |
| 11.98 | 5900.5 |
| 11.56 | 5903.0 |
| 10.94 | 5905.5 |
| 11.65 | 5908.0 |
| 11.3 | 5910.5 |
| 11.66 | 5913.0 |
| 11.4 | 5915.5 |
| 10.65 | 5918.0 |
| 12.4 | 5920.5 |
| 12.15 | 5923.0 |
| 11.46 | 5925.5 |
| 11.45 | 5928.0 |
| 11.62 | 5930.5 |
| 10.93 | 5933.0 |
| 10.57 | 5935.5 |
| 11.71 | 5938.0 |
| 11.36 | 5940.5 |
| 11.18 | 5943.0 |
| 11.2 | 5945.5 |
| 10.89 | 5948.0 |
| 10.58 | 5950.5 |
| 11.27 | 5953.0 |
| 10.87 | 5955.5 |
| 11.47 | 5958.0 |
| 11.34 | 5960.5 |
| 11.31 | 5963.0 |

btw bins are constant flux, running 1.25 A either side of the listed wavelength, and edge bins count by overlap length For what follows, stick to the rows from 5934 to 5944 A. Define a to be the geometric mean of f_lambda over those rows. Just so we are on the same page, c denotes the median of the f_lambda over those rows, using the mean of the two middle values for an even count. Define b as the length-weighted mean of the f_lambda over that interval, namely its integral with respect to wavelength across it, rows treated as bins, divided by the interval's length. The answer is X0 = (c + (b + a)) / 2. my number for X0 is 16.8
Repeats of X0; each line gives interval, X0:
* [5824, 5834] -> 17.0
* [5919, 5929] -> 17.8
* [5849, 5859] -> 17.1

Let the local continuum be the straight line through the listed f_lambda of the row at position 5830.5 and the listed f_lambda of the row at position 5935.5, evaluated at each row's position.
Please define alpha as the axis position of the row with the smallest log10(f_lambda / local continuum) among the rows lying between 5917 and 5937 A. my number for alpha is 5935.5 A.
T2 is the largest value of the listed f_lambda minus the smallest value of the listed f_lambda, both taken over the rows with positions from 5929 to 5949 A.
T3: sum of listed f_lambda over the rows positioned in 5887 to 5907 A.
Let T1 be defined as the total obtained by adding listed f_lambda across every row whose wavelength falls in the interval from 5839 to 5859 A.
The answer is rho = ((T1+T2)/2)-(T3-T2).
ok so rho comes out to -39.8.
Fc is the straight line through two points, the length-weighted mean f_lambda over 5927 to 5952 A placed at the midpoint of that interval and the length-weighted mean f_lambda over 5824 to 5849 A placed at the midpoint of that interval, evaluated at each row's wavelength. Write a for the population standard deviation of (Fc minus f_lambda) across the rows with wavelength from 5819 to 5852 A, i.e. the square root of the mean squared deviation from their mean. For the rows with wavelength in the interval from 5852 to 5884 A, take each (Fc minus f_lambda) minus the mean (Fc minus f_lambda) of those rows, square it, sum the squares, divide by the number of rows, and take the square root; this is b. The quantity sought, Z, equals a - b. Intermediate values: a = 1.00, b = 0.8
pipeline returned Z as 0.2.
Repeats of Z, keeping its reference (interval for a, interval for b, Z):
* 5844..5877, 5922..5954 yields 0.5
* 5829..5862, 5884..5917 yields 0.1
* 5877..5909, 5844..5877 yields -0.3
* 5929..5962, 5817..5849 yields -0.7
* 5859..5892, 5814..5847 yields -0.2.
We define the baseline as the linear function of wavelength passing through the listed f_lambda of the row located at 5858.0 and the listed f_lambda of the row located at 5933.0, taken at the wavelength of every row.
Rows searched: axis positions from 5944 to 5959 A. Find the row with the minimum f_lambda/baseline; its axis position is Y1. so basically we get 5950.5 A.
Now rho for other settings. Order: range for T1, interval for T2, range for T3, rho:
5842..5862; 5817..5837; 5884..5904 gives -36.9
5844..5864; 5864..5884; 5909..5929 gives -41.4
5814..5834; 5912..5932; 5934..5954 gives -40.7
